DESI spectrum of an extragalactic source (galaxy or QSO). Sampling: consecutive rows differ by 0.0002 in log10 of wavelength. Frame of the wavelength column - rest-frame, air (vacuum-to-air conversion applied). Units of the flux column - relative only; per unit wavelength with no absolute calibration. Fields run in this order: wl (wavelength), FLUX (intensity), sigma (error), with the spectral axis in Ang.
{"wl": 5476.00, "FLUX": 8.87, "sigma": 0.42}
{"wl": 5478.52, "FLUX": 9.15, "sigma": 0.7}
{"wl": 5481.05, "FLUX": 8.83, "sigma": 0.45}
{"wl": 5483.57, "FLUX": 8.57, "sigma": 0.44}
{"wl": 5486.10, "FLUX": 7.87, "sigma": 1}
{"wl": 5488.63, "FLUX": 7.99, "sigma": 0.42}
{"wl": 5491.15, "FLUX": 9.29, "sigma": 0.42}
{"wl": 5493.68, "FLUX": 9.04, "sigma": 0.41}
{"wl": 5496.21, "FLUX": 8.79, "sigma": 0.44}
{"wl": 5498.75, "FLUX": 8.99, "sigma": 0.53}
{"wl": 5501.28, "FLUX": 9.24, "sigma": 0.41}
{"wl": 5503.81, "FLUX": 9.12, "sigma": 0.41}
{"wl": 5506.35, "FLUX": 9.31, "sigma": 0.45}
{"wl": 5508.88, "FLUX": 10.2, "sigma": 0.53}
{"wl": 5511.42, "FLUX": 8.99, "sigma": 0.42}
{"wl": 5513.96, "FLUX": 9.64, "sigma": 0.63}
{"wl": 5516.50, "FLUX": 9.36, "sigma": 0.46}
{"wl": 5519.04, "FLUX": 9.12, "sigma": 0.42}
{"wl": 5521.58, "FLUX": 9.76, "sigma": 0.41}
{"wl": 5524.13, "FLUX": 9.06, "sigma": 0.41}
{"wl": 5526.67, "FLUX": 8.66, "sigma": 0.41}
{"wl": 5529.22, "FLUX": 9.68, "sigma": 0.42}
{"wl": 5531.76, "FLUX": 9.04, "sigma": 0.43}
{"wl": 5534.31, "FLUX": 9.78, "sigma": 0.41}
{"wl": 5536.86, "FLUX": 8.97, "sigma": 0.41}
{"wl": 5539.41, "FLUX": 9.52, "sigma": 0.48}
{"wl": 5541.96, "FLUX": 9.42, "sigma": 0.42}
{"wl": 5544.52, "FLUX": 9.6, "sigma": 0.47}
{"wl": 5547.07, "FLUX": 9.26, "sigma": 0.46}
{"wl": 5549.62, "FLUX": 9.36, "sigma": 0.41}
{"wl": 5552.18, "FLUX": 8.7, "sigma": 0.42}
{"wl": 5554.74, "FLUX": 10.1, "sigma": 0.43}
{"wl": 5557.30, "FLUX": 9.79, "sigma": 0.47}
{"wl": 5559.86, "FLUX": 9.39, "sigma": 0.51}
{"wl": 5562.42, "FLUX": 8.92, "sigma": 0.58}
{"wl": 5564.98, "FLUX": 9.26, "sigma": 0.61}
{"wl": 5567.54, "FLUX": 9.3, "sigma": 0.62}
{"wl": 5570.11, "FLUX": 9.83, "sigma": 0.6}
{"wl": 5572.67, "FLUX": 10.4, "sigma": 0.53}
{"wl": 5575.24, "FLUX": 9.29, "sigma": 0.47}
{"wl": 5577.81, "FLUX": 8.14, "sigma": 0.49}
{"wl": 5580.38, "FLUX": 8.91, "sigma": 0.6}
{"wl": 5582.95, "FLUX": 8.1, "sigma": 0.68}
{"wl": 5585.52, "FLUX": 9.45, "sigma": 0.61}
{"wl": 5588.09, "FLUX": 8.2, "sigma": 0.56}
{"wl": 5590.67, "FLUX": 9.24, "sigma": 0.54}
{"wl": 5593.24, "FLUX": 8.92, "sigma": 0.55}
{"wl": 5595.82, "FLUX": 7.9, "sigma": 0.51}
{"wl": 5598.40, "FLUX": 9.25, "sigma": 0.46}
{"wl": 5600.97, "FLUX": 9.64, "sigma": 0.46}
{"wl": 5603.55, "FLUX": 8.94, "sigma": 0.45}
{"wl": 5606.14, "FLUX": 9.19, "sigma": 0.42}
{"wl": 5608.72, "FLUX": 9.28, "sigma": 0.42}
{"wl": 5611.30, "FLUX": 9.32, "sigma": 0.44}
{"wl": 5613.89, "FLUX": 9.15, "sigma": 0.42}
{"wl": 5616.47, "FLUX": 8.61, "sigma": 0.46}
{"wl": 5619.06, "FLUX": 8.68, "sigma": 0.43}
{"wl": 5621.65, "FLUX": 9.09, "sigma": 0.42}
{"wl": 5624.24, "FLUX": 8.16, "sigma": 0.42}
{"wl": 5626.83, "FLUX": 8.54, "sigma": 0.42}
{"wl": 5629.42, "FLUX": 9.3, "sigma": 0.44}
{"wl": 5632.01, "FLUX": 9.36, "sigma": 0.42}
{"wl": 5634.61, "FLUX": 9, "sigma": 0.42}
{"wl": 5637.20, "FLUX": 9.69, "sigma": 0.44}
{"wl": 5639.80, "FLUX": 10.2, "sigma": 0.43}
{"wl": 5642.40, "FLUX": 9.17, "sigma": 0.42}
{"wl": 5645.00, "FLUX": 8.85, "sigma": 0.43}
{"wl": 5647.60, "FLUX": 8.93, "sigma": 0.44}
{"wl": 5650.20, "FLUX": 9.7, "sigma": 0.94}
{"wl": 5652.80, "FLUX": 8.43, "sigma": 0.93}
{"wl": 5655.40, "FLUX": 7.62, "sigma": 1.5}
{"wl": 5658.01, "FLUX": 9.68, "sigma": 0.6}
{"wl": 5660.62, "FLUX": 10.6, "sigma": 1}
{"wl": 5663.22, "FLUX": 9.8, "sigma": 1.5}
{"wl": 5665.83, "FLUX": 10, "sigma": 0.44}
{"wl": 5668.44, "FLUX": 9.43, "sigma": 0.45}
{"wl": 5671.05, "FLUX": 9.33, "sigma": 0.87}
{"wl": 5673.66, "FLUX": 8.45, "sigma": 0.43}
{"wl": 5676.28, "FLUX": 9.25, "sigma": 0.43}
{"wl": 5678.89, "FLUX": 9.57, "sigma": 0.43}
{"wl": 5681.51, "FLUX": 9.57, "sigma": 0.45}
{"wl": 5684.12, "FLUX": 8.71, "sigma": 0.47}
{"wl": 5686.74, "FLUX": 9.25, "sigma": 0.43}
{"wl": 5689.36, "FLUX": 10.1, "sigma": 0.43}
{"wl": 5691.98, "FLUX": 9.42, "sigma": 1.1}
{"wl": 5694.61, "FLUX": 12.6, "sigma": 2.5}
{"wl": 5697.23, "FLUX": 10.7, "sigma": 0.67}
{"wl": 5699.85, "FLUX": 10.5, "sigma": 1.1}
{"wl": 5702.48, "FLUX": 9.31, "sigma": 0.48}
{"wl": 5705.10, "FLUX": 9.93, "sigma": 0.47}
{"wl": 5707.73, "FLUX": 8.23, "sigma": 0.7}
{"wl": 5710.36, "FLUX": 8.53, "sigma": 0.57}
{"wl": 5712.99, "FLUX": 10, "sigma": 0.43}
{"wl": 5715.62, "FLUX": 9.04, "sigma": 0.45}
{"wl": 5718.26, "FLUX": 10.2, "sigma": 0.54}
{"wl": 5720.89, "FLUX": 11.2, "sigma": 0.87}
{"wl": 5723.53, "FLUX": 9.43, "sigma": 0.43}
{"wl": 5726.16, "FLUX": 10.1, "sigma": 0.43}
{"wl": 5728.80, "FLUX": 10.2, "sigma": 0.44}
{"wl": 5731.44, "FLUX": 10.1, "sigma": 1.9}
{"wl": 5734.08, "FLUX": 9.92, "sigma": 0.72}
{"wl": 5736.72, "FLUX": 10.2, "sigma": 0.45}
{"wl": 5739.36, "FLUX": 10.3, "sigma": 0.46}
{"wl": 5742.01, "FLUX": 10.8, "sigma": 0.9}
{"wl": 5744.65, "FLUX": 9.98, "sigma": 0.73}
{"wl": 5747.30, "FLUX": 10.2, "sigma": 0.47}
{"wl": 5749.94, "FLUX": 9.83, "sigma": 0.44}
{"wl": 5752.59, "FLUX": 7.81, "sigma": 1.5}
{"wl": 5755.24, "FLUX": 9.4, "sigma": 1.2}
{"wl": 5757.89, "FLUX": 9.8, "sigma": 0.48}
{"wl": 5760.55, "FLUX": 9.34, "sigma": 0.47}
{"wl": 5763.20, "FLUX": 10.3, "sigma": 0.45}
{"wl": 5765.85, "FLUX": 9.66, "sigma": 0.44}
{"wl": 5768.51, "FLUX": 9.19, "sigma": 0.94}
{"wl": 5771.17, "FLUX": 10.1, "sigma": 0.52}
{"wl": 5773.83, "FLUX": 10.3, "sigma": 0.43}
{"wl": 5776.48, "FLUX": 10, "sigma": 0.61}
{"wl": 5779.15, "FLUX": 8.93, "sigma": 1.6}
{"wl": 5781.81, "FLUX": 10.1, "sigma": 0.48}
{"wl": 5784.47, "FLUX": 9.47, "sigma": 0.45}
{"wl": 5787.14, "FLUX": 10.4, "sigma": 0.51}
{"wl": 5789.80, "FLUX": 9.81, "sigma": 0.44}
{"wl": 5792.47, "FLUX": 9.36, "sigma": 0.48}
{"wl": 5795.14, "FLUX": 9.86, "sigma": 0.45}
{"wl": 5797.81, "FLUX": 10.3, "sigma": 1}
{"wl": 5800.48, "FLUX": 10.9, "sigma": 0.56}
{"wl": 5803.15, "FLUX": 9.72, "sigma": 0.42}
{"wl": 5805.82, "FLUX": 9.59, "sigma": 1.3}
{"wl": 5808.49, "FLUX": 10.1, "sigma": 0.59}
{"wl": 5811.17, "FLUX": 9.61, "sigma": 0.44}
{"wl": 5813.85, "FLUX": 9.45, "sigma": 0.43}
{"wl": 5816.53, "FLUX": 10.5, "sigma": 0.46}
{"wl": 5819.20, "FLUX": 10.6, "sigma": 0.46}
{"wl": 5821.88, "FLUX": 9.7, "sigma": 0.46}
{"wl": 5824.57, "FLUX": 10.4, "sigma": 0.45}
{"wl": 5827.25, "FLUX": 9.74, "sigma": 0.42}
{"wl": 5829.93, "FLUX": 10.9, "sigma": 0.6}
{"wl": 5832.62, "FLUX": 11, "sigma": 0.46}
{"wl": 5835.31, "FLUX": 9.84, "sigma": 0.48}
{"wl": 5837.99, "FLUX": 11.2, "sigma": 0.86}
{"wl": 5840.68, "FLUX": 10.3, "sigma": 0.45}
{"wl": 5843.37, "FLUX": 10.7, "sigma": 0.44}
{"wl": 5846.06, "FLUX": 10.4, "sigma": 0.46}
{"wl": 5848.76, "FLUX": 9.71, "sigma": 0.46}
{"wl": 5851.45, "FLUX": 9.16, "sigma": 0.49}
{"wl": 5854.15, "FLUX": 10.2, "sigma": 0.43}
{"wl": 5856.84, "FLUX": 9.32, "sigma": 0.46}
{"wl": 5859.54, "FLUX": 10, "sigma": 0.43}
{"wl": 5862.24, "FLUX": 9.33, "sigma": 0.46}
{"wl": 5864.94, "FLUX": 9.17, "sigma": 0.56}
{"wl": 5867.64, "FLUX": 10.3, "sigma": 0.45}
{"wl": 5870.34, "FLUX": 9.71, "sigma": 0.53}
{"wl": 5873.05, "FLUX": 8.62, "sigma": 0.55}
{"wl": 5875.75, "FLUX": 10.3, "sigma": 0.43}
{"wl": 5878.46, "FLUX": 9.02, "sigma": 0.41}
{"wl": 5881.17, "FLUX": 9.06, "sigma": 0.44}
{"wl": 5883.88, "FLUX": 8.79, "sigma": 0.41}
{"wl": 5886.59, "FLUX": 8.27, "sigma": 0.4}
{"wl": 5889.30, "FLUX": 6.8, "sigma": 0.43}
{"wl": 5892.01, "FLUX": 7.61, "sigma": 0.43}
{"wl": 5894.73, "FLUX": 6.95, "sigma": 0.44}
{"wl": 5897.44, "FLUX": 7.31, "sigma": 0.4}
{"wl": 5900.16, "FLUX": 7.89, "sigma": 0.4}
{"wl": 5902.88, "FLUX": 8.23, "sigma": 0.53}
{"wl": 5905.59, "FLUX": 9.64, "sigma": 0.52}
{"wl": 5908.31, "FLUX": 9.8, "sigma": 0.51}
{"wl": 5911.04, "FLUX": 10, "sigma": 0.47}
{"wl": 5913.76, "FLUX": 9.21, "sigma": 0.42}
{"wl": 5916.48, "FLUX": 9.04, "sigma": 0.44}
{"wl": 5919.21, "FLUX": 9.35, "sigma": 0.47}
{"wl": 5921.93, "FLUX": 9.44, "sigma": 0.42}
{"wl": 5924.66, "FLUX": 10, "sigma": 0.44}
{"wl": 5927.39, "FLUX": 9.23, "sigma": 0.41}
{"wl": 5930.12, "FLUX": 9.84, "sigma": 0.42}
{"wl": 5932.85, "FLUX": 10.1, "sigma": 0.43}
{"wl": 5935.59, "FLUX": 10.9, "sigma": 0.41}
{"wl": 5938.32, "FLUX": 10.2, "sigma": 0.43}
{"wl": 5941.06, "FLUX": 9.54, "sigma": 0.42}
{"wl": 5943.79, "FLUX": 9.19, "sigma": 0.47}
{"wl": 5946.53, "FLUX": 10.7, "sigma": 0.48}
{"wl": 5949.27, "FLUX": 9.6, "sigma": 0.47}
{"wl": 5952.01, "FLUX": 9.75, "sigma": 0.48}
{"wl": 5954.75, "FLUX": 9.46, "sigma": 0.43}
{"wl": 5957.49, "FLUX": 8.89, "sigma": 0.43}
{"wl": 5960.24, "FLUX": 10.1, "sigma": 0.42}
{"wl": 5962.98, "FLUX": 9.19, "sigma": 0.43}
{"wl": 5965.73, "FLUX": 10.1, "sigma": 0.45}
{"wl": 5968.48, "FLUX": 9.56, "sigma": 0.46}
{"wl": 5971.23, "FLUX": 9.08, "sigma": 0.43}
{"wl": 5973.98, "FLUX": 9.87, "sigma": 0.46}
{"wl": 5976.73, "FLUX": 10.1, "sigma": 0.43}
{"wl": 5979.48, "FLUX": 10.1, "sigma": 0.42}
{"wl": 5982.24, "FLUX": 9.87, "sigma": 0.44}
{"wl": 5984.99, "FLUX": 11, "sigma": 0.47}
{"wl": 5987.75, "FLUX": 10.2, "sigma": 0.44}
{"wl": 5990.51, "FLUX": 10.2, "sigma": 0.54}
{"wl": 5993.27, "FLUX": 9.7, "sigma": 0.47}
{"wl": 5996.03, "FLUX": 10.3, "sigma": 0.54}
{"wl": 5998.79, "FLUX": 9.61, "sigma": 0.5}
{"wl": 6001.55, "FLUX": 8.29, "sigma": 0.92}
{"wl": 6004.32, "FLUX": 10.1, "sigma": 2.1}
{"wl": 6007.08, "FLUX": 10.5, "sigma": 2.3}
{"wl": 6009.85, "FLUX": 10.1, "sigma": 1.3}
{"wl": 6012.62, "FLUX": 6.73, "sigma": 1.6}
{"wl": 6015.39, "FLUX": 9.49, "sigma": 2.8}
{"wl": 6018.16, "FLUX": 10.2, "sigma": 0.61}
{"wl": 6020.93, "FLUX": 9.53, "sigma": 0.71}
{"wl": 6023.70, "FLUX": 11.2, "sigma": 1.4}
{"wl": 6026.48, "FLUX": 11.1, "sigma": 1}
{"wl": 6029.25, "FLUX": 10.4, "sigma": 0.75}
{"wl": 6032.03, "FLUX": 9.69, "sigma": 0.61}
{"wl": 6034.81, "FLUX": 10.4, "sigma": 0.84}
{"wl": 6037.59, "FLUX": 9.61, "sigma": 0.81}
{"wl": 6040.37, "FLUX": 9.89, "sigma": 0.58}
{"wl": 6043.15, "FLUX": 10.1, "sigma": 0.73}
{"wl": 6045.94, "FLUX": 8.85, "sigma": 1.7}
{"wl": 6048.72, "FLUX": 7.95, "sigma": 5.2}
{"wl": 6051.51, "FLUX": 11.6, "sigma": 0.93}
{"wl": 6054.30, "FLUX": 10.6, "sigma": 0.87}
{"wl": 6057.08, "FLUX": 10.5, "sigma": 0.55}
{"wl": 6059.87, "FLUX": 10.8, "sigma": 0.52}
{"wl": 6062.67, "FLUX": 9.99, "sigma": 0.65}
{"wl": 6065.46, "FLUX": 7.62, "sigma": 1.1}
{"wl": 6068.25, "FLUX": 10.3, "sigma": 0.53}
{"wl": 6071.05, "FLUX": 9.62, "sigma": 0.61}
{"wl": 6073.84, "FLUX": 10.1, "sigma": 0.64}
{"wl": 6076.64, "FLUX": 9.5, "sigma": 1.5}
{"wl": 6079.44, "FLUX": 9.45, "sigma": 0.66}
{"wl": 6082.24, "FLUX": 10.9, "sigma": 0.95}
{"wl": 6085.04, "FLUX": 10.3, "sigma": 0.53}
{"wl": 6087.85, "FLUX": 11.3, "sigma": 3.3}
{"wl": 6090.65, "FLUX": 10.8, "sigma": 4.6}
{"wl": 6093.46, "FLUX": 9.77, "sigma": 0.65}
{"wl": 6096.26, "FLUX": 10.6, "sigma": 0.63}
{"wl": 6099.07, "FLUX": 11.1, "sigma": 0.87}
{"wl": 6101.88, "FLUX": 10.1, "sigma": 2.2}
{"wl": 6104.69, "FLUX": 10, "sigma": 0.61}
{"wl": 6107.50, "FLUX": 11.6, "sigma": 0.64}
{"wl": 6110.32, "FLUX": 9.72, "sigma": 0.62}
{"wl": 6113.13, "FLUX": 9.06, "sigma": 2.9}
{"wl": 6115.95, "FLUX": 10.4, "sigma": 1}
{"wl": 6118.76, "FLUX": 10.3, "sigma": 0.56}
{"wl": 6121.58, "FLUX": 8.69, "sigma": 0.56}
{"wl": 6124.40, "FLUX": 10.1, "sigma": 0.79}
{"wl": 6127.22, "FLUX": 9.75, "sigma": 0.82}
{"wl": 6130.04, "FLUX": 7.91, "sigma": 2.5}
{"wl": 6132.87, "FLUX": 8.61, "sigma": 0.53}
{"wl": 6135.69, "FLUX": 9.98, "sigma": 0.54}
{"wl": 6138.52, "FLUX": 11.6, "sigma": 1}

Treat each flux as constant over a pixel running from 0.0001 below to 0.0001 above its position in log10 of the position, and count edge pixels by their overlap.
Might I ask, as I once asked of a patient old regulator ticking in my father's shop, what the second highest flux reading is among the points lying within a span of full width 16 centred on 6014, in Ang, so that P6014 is 10.2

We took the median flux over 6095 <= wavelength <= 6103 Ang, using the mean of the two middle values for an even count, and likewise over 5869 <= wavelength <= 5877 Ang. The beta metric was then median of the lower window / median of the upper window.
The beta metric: 0.92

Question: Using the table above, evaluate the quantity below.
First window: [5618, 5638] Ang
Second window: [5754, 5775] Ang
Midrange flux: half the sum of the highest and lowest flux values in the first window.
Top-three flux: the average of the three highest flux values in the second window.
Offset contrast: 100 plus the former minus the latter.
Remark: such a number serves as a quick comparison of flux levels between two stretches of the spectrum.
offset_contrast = 98.7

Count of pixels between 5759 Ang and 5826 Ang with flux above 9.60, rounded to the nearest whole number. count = 18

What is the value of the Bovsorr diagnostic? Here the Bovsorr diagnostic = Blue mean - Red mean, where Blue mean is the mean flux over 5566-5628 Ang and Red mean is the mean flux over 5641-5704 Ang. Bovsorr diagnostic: -0.6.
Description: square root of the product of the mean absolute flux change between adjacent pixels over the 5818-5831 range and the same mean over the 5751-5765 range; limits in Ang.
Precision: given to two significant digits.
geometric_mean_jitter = 0.85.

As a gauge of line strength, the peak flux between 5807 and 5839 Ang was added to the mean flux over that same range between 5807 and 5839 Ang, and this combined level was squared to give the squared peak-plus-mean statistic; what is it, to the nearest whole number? 460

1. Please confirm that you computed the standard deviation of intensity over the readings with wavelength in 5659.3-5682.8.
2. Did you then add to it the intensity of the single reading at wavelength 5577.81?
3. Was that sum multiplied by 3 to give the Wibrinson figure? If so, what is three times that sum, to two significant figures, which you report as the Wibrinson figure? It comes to 26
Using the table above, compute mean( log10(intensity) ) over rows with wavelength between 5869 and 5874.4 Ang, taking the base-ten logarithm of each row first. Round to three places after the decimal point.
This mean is 0.961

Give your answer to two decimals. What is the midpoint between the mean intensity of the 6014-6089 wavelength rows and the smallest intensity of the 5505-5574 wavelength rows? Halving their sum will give 9.35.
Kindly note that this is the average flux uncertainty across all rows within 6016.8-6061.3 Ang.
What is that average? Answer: 1.11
